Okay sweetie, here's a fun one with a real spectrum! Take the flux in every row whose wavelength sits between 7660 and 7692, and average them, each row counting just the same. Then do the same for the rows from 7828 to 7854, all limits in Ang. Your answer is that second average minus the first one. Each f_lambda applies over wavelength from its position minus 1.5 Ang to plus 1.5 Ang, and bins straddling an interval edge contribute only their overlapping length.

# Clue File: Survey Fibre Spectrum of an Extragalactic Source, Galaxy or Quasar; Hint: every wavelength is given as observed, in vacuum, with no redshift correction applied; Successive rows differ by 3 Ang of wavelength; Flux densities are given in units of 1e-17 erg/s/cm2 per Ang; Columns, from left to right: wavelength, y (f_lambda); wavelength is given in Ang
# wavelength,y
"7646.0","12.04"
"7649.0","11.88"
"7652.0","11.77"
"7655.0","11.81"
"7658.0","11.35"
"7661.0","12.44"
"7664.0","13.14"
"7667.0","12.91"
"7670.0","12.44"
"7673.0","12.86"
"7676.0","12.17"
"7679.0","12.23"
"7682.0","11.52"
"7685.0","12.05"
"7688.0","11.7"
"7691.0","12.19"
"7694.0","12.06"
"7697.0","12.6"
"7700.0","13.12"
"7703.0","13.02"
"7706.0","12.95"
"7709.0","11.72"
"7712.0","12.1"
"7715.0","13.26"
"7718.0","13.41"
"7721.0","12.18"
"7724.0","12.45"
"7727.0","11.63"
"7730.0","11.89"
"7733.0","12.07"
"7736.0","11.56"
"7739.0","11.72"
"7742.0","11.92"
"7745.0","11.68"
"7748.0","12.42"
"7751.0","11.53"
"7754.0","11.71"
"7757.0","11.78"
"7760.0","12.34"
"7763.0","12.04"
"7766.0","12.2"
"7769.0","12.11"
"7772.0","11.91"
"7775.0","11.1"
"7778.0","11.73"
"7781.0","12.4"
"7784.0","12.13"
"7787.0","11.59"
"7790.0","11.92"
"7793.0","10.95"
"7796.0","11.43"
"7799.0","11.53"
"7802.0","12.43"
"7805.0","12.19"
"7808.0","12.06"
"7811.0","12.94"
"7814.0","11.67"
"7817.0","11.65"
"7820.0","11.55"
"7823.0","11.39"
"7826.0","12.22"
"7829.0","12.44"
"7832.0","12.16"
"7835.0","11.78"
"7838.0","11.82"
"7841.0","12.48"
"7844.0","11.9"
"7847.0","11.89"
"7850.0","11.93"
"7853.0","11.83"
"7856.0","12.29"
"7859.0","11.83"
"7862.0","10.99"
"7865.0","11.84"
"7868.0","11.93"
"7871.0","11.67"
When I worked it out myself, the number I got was -0.3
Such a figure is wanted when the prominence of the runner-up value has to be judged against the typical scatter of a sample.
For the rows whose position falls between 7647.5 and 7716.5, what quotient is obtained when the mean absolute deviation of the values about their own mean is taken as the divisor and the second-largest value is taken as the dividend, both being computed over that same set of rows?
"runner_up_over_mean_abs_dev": 27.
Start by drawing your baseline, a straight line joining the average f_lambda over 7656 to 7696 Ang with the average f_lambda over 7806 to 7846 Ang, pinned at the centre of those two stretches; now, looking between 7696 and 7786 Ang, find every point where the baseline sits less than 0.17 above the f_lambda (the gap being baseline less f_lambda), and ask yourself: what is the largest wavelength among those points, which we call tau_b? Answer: 7784.0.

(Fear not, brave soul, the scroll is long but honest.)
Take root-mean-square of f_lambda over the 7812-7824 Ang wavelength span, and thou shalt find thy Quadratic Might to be 11.6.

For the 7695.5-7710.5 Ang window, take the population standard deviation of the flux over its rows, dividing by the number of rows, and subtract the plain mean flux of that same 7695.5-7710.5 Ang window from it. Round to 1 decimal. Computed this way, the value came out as -12.2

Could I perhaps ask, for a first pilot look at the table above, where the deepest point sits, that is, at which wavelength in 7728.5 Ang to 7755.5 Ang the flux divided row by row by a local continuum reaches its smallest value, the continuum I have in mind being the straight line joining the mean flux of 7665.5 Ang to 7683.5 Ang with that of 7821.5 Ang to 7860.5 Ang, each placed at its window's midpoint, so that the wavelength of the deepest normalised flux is 7736.0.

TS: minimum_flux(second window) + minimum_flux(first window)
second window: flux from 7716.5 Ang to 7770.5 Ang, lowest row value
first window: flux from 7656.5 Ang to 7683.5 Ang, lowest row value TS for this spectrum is 22.88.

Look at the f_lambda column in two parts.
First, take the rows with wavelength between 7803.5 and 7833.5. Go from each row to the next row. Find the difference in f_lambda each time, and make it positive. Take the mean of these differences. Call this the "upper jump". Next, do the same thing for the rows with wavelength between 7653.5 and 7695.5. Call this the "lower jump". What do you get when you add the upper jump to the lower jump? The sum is 0.919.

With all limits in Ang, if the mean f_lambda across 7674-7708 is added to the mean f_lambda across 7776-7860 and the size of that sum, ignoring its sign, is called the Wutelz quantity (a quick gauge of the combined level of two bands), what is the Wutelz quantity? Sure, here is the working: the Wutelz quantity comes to 24.3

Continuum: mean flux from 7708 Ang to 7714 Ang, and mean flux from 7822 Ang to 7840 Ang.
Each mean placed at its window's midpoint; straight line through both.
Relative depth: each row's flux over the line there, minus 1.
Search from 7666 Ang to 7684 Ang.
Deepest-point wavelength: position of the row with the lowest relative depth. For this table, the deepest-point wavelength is 7682.0 Ang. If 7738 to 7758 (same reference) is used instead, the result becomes 7751.0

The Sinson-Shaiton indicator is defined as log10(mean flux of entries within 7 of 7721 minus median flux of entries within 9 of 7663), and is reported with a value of -0.8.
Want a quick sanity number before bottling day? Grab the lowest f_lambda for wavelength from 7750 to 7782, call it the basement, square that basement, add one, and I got 124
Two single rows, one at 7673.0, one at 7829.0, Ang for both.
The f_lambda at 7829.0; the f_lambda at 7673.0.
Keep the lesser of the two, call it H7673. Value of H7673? 12.4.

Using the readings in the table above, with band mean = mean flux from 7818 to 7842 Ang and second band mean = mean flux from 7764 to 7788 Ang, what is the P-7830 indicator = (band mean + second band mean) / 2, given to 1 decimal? 11.9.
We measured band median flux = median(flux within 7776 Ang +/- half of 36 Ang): 11.98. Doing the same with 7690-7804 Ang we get 12.05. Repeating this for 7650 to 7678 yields 12.44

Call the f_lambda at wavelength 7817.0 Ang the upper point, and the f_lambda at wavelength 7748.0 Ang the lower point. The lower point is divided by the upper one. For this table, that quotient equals 1.07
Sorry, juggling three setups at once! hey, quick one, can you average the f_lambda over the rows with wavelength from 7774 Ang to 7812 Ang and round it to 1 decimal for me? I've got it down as 11.9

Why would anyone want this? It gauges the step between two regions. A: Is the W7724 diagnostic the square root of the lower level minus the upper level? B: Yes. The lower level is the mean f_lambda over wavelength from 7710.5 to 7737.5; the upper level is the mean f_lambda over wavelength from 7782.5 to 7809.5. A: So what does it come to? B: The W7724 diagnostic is 0.69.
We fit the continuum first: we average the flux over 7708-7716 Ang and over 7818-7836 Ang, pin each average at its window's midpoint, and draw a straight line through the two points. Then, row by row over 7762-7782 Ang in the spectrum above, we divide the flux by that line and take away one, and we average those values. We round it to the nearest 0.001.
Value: -0.017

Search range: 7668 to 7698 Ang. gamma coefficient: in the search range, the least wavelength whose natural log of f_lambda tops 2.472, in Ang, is 7670.0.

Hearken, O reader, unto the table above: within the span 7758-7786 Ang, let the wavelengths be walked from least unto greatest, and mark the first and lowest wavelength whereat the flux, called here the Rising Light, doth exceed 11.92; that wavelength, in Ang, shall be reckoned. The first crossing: 7760.0 Ang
